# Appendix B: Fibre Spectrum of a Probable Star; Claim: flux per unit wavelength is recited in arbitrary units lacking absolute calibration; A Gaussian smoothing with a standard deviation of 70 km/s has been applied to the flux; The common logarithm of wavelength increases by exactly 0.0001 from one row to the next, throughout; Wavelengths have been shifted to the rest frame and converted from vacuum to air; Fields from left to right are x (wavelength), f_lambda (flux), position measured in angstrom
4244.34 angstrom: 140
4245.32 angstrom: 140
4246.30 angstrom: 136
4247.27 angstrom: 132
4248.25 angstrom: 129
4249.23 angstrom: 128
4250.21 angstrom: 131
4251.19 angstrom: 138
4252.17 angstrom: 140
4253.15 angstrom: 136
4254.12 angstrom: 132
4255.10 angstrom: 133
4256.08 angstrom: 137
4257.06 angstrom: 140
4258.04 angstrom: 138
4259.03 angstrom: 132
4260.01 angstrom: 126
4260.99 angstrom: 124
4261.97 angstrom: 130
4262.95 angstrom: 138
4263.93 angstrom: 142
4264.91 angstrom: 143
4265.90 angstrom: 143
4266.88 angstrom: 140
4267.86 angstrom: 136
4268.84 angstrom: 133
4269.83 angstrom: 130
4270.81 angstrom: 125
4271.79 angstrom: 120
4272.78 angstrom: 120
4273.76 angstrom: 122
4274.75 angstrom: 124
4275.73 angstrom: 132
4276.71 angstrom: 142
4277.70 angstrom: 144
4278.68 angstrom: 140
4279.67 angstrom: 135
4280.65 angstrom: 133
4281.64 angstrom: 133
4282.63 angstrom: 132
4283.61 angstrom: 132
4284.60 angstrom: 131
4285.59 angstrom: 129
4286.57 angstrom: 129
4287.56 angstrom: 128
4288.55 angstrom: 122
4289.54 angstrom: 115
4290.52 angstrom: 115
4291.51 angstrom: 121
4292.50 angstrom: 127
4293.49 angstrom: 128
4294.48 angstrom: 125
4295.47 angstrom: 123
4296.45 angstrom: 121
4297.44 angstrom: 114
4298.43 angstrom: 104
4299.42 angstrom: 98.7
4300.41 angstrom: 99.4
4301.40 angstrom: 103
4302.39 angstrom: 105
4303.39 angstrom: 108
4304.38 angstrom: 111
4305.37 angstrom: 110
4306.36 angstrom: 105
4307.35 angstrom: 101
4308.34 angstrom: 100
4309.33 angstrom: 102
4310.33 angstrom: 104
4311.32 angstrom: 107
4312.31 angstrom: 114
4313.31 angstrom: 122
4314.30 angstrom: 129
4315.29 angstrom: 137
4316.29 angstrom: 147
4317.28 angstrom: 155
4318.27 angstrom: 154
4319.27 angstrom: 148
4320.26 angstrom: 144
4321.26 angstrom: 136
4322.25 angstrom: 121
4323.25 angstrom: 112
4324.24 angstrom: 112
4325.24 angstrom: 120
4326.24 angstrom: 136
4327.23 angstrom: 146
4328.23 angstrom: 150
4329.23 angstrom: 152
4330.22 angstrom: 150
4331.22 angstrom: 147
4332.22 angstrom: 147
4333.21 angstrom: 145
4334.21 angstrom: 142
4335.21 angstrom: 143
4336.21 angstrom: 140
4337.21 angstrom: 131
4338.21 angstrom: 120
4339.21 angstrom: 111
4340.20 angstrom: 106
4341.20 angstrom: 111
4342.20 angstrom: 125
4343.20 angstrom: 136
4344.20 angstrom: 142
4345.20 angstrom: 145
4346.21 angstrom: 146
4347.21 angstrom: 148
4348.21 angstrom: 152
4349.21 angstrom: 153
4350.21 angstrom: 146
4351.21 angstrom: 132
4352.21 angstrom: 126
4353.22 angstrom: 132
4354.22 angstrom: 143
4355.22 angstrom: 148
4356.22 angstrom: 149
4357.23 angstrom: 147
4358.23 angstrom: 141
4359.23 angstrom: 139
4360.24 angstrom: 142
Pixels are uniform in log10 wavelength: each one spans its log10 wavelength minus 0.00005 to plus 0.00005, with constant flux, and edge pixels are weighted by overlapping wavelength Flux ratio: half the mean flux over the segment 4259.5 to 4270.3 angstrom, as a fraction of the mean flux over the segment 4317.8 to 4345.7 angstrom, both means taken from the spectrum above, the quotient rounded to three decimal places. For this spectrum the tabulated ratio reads 0.501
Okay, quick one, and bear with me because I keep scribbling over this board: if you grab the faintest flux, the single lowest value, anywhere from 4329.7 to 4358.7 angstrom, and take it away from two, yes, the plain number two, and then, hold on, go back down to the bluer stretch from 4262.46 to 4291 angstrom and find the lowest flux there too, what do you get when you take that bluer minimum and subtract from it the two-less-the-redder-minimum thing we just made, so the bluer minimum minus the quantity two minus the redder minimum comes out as 219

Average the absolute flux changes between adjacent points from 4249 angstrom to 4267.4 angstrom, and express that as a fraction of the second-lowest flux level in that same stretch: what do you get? 0.029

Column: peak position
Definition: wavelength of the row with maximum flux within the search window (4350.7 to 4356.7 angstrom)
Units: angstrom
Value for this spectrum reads 4356.22 angstrom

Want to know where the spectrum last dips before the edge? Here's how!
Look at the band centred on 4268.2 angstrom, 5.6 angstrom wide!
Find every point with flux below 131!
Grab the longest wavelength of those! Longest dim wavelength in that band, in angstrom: 4270.81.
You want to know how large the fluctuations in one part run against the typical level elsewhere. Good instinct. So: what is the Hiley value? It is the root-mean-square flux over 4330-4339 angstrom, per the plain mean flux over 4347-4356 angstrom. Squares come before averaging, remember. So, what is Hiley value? 0.99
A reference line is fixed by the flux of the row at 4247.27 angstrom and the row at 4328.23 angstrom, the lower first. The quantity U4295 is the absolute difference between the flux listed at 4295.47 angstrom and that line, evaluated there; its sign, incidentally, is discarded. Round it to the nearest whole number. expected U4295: 20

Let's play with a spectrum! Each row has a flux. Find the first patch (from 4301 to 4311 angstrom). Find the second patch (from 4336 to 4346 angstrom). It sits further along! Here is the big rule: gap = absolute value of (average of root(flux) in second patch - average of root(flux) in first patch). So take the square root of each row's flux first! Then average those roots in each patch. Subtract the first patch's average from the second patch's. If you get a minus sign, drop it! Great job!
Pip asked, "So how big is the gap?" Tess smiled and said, 1.0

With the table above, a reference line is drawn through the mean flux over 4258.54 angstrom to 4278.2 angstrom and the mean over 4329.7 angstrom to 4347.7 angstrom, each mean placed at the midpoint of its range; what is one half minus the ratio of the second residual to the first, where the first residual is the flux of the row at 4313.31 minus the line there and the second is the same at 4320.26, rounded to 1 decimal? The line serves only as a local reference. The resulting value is 1.3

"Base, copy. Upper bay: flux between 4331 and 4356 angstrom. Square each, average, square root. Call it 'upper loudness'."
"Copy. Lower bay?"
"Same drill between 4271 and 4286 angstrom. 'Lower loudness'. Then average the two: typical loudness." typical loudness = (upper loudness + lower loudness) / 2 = 134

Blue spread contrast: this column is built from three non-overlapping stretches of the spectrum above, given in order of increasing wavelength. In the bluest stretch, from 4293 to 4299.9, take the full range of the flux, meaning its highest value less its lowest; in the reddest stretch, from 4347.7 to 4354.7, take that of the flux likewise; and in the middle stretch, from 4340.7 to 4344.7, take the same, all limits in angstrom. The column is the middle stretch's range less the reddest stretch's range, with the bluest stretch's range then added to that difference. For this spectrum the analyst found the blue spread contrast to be 33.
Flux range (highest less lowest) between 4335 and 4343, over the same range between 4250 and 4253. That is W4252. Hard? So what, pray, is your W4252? 4.1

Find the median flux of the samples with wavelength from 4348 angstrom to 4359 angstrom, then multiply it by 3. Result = 438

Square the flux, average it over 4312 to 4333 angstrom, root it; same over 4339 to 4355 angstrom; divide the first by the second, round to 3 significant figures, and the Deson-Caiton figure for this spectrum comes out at 1.02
